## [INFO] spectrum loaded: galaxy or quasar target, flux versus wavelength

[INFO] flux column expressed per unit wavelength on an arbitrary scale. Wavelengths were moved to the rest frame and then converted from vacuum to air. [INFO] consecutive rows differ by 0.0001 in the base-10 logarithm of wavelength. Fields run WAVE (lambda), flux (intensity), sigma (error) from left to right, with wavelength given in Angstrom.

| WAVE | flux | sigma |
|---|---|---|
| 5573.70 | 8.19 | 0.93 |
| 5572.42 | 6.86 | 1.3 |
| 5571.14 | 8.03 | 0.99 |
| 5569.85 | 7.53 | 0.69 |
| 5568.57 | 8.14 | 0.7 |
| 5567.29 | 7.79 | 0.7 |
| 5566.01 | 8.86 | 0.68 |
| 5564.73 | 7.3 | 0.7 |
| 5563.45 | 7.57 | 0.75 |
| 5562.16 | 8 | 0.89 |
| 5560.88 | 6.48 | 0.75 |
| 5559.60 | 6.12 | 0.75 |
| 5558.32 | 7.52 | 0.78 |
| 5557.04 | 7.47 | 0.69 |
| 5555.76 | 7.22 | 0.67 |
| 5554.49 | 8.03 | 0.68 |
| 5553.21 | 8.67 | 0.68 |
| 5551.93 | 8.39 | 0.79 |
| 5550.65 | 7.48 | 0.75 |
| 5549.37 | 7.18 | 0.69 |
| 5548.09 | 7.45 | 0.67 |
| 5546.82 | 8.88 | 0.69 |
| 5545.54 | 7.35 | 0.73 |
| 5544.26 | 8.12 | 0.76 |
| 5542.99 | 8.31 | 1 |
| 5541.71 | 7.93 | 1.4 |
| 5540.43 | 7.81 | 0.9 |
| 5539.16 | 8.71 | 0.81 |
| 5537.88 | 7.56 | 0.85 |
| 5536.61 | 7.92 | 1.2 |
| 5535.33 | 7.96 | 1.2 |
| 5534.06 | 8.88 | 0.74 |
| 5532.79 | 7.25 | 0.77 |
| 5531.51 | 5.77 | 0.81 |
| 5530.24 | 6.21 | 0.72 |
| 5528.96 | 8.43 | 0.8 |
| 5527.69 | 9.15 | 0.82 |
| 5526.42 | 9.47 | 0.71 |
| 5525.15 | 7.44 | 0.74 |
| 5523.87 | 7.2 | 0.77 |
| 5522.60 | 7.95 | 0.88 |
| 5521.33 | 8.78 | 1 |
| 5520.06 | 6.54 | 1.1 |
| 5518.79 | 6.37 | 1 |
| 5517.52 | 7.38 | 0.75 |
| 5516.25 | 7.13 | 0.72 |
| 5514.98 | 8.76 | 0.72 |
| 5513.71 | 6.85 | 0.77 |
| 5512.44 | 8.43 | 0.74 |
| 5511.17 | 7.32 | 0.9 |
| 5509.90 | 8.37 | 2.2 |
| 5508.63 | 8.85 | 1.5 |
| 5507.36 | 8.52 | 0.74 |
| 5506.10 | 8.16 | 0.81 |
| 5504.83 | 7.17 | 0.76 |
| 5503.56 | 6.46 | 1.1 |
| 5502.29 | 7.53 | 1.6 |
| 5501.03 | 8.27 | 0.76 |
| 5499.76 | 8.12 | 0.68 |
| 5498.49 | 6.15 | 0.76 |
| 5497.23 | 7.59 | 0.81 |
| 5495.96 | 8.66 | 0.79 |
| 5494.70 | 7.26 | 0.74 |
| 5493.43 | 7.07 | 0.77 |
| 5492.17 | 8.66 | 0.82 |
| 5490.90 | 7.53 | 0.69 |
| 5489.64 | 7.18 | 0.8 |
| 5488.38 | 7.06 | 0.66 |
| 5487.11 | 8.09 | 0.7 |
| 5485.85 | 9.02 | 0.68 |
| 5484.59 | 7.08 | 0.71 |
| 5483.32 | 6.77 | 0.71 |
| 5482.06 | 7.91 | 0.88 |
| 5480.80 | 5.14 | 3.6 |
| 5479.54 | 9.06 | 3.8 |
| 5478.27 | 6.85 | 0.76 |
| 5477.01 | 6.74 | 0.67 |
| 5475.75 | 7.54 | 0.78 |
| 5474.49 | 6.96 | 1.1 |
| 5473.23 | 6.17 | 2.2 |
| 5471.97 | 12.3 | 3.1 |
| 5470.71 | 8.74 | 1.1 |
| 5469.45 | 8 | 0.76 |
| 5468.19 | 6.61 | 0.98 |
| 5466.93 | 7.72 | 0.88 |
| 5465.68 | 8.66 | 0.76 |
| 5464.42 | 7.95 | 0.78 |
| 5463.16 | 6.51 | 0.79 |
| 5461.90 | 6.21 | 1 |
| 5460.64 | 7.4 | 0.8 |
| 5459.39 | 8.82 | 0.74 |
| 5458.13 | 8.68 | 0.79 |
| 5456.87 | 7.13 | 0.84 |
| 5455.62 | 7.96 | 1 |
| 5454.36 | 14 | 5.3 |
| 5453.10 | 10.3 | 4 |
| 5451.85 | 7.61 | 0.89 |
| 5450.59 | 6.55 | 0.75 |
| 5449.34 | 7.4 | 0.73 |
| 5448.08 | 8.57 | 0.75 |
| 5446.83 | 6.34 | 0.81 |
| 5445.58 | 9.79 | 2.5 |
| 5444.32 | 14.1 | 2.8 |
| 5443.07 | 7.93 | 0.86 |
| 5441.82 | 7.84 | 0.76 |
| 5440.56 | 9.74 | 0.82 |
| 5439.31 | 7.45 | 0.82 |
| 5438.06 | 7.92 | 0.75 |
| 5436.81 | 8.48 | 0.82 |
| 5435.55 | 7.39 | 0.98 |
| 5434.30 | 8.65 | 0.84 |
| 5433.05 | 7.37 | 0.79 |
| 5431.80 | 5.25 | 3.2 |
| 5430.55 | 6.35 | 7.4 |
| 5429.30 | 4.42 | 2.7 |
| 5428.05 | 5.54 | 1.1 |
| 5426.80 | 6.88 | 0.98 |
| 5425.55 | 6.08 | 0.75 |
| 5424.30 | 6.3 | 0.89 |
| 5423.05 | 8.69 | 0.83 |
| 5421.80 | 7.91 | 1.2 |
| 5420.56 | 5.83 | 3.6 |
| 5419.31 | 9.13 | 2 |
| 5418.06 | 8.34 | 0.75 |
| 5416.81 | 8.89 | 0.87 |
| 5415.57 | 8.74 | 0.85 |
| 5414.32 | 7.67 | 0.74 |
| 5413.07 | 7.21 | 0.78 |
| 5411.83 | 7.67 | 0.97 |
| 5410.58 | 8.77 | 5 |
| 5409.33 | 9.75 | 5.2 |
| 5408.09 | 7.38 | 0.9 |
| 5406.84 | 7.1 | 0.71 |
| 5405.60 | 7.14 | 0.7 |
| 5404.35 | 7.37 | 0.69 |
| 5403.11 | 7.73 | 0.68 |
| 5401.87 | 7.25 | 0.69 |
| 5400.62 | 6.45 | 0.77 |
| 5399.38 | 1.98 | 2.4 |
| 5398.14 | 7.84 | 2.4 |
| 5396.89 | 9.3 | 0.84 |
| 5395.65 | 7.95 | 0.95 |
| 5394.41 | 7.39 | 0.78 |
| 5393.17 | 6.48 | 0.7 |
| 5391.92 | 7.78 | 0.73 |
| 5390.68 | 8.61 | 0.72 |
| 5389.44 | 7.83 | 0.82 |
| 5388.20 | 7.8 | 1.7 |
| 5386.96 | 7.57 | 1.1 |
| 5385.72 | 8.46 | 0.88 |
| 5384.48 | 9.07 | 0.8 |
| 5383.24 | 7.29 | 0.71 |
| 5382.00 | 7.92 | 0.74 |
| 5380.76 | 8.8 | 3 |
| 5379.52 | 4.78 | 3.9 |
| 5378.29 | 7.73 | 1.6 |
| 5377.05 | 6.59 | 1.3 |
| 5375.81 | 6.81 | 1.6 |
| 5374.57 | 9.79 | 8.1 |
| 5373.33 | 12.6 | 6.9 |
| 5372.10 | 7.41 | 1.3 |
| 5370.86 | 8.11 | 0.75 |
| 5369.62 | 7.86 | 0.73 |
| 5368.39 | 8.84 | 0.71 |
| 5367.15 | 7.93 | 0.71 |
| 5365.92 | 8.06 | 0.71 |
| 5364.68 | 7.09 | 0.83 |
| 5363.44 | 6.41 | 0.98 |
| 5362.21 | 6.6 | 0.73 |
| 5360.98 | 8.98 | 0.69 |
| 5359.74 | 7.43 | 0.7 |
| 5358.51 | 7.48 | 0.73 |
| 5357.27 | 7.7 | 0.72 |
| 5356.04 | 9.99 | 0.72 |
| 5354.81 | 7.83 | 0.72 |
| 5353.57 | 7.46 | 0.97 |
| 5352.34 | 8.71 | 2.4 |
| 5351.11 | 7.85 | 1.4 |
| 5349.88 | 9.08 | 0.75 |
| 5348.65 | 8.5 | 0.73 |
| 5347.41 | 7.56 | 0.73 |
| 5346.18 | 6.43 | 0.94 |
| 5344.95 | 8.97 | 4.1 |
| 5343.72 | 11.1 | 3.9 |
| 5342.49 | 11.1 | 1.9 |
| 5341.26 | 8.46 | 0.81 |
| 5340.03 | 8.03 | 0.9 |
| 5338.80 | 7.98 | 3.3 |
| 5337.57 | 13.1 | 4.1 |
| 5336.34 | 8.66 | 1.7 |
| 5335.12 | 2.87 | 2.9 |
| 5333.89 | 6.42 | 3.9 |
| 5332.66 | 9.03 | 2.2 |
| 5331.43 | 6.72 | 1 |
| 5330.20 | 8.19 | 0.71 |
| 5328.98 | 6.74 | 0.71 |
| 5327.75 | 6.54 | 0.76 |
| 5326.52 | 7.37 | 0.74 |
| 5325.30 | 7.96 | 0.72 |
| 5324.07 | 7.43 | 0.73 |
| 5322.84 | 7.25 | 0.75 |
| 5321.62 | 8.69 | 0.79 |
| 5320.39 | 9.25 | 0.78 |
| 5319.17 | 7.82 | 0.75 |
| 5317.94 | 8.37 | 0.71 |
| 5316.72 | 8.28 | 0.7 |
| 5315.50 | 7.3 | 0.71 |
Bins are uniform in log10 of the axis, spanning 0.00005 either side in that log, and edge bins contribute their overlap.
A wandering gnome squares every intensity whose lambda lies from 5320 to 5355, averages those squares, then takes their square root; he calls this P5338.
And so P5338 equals 8.3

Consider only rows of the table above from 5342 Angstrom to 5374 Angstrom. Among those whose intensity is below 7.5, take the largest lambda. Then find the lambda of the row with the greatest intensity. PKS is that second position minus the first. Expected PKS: 1.2 Angstrom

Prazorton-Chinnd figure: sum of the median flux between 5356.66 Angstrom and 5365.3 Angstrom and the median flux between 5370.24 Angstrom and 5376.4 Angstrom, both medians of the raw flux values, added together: 15.5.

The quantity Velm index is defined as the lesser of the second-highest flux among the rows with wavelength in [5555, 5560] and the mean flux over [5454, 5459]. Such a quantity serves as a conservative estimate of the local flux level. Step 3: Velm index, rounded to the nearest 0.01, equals 7.47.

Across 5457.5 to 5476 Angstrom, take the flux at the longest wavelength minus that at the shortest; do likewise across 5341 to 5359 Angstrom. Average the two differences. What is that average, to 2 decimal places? -1.06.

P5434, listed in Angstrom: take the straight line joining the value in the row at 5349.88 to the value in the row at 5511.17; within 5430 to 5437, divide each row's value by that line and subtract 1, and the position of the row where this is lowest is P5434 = 5431.80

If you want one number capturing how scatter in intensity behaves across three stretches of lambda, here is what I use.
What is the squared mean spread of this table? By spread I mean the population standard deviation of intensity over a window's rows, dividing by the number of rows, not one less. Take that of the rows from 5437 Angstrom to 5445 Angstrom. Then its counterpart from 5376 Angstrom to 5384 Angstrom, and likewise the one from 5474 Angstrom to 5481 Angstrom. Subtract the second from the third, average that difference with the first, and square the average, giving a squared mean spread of 1.2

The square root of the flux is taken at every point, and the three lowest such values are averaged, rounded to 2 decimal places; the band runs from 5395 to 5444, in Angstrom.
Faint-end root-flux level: 1.93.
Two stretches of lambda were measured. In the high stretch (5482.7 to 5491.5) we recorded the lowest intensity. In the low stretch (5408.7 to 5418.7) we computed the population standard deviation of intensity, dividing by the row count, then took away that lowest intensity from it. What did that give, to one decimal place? -6.0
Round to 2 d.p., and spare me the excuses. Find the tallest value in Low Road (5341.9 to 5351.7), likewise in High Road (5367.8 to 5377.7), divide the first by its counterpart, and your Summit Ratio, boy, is 0.88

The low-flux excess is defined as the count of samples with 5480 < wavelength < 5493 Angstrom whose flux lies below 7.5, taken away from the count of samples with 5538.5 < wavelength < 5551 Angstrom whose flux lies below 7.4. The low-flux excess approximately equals -3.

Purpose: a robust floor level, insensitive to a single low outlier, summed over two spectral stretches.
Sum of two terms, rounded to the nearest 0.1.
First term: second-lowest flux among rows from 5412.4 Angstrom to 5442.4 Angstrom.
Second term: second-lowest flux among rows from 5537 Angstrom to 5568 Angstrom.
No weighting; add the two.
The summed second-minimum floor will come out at 11.7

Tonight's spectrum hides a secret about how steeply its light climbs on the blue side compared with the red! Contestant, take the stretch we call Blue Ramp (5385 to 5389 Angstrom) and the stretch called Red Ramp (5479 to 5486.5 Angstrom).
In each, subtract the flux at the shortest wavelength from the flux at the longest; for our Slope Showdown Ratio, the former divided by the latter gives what 16.5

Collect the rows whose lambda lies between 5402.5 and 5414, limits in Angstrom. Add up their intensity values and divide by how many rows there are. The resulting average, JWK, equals 7.79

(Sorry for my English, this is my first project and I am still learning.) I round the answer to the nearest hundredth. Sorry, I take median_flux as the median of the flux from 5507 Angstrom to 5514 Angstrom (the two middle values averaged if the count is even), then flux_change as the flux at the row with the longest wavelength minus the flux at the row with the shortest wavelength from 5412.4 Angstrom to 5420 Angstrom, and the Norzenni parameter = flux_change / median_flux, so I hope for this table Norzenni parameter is 0.23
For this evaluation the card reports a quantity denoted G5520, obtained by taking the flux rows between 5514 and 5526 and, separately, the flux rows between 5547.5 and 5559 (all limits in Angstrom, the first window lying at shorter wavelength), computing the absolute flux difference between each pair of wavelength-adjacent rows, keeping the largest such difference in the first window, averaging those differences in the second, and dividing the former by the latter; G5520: 5.1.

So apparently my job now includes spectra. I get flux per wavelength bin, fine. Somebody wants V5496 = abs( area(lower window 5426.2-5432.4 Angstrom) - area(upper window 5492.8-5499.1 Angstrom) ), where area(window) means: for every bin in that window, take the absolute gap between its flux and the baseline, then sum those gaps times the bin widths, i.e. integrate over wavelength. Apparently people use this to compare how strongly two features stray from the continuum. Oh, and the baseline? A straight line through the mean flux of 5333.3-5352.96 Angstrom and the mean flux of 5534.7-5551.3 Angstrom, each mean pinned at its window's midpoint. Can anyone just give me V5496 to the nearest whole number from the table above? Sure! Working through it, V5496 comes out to 10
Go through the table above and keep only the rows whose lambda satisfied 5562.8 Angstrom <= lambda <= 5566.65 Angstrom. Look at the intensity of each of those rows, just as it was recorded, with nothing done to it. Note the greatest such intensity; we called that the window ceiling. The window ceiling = 8.86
